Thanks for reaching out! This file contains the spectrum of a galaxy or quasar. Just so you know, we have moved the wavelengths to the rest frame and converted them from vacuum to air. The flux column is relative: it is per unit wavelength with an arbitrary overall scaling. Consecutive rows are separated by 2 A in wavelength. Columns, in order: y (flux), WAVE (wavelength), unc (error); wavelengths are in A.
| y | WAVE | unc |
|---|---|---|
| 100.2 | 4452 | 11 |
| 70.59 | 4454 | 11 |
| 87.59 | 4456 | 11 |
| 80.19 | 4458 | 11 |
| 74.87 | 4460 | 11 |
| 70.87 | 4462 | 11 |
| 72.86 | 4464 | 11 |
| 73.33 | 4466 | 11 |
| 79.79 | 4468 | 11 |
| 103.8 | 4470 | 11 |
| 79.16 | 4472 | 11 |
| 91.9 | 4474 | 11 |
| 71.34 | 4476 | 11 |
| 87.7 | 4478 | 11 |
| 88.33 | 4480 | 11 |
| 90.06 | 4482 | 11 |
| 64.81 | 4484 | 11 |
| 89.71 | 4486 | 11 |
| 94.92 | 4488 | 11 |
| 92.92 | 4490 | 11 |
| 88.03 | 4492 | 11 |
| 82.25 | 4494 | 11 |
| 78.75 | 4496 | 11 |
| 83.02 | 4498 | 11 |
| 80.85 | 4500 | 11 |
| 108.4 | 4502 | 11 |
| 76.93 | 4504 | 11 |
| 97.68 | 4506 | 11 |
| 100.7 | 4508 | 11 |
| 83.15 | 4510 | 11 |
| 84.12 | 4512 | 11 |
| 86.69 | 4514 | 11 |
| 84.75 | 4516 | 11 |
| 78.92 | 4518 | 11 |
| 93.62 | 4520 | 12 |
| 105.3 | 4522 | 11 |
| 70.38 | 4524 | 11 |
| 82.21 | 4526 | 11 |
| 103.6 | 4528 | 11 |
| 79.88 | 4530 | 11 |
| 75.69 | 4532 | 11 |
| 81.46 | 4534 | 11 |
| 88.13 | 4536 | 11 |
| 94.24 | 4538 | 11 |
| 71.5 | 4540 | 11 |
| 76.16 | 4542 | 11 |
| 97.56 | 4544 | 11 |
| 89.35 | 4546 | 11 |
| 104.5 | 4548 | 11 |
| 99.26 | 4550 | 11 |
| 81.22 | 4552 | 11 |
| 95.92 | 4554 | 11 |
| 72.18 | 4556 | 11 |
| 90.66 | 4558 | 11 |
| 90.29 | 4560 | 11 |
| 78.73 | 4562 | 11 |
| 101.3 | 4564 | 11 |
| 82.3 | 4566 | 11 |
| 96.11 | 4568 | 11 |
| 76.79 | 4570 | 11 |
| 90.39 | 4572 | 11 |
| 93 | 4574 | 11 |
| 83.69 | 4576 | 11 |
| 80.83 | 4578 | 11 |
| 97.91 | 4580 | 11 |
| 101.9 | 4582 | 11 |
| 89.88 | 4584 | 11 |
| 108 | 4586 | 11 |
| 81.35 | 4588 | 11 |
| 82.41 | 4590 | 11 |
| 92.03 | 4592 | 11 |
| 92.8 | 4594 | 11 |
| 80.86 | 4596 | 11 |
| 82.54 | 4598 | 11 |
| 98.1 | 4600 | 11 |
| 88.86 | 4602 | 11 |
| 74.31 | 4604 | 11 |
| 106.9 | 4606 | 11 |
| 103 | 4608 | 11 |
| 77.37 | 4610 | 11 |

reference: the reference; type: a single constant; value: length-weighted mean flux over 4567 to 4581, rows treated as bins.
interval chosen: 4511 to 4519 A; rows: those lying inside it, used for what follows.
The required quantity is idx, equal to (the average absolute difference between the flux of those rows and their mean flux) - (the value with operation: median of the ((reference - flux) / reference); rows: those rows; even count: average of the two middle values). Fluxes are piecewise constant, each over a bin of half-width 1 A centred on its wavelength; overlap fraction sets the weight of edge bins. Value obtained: 2.3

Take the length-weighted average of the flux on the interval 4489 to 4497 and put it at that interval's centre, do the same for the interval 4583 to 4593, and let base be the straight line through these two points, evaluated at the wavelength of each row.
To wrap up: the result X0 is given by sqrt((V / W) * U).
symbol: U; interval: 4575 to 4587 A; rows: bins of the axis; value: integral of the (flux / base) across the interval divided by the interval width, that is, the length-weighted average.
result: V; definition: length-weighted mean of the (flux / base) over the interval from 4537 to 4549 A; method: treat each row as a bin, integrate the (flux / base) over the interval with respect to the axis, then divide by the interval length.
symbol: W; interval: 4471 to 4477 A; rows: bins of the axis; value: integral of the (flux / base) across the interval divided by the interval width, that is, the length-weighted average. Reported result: 1.04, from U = 1.04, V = 1.01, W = 0.96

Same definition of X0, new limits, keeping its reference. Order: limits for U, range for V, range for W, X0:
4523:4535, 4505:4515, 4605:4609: 0.93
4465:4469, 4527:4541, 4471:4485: 0.95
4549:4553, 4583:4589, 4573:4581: 1.03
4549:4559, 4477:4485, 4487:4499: 0.98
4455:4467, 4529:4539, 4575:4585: 0.93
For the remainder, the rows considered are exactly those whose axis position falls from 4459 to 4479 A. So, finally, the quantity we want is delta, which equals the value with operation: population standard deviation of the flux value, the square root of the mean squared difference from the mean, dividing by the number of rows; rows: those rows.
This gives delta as 10.2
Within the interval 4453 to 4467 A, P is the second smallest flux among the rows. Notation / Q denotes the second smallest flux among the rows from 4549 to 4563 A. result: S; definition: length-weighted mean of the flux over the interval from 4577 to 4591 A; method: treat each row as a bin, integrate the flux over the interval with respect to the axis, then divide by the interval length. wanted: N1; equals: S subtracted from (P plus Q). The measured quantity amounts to 58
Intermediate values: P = 70.87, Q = 78.73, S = 92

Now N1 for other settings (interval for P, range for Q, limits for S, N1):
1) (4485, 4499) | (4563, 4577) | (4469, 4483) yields 77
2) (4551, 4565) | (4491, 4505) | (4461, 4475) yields 76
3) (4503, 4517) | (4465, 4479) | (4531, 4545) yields 73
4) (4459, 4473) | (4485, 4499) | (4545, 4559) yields 65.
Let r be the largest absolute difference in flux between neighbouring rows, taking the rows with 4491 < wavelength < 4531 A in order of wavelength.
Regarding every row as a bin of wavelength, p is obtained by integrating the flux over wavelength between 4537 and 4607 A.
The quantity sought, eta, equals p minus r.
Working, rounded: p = 6248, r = 35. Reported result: 6213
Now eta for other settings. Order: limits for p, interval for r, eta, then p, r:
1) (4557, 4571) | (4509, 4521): 1218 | 1232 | 15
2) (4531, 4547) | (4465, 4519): 1317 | 1348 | 31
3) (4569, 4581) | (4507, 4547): 1010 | 1045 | 35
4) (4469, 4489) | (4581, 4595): 1697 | 1723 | 27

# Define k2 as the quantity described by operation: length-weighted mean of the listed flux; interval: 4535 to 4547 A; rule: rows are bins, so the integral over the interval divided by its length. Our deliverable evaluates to 86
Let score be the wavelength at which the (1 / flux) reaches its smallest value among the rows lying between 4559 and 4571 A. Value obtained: 4564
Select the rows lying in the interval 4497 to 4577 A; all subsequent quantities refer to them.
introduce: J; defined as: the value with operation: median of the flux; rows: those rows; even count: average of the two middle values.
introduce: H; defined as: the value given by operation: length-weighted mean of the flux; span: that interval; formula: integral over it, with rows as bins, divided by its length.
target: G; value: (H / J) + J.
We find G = 87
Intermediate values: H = 87.8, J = 85.7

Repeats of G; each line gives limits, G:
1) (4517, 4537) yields 83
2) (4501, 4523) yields 88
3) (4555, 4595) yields 91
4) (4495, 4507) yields 83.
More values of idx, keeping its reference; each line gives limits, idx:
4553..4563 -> 8.1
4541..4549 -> 9.2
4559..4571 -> 8.3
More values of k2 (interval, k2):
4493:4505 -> 85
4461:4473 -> 80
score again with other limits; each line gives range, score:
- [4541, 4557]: 4548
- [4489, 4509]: 4502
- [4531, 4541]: 4538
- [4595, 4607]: 4606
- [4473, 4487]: 4474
